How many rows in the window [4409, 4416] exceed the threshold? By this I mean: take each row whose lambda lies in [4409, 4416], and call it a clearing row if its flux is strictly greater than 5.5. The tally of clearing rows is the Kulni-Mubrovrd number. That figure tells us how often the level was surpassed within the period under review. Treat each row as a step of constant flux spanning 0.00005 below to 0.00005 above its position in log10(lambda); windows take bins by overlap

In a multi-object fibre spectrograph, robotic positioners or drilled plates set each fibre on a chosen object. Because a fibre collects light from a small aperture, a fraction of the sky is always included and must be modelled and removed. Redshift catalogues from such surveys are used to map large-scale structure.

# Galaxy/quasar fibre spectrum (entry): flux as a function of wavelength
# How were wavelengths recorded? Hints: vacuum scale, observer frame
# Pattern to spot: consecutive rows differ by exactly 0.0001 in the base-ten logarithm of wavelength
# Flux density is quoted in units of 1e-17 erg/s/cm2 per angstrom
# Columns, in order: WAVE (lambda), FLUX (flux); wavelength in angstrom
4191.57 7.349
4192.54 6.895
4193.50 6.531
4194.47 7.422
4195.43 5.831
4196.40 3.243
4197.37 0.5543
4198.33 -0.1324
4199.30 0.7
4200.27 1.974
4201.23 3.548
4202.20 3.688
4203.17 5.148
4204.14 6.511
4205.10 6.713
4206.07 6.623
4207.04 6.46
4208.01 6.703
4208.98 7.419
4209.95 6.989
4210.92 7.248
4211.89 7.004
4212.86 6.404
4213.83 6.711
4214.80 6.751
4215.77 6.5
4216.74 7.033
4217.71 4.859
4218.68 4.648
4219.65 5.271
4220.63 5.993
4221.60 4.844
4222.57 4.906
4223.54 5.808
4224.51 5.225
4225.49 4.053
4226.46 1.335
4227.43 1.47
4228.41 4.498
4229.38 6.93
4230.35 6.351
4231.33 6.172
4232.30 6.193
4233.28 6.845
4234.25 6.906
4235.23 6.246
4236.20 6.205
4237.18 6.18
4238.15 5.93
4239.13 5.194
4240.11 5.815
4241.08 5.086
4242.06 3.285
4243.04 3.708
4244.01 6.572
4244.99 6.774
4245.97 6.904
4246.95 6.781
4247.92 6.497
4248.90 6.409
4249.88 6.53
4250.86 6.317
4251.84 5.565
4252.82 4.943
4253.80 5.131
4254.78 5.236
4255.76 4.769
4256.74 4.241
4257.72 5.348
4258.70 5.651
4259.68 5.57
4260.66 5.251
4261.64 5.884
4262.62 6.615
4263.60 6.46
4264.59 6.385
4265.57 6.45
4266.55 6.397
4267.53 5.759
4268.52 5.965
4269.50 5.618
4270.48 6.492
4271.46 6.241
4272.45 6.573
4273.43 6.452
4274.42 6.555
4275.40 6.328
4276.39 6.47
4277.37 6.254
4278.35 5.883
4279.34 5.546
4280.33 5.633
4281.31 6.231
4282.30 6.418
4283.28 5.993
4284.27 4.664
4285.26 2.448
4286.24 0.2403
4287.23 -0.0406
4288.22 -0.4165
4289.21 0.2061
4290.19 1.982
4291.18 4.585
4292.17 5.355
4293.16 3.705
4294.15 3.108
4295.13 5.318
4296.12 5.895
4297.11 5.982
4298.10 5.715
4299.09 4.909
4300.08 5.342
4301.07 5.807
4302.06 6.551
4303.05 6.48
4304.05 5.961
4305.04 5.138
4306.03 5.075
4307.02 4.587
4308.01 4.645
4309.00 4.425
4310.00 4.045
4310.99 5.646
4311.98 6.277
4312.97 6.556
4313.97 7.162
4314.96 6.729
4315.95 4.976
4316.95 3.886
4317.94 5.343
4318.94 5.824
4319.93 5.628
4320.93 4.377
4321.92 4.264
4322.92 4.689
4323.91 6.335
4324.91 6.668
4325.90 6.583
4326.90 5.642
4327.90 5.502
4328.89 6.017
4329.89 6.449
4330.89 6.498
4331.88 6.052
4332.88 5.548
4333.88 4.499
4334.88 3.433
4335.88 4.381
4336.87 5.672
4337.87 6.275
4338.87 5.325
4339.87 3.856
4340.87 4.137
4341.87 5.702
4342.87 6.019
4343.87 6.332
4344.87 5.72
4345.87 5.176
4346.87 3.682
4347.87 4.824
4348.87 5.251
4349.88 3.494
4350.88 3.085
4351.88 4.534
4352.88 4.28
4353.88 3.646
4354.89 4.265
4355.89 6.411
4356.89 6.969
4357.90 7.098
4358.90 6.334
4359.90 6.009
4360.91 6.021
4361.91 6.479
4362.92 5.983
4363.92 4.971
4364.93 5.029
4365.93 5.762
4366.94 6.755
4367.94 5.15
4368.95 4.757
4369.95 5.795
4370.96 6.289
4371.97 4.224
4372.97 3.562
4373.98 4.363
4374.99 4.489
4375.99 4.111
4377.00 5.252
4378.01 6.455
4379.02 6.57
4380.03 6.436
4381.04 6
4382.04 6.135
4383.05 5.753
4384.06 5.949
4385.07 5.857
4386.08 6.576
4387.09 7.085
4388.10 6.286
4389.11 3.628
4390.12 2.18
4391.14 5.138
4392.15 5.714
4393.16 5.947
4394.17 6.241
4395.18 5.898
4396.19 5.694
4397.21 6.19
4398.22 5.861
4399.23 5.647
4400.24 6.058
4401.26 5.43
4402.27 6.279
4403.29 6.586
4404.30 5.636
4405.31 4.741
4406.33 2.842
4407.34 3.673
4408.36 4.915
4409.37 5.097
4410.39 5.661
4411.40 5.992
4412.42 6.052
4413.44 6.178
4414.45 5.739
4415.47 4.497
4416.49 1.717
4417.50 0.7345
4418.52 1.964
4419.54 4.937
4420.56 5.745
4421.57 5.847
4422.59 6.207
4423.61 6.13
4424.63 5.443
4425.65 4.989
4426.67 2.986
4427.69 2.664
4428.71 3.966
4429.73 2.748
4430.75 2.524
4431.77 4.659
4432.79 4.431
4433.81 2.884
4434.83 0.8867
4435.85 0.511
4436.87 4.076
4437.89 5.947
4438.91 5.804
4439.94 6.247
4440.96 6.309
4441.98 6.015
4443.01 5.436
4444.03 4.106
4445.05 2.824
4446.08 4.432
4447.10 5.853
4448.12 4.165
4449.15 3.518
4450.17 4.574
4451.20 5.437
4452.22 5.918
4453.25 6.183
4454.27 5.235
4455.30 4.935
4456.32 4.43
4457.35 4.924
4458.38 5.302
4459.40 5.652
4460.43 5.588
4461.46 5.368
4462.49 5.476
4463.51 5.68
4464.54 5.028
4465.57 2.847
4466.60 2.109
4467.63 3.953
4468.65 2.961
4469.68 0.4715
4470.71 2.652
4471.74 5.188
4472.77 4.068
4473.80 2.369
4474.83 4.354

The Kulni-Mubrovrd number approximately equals 5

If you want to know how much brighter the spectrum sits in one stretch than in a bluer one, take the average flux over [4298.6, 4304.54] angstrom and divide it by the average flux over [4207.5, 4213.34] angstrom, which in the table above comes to 0.84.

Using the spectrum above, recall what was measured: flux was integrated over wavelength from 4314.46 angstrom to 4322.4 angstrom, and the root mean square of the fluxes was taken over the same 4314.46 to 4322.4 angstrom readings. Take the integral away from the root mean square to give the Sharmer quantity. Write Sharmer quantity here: -35.6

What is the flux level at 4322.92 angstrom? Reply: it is 4.689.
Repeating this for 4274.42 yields 6.555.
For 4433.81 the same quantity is 2.884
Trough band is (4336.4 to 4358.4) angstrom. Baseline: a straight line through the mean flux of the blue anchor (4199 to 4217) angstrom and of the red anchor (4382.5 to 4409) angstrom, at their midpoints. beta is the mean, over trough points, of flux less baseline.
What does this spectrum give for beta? -0.5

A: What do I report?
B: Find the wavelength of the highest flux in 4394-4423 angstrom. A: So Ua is 4403.29 angstrom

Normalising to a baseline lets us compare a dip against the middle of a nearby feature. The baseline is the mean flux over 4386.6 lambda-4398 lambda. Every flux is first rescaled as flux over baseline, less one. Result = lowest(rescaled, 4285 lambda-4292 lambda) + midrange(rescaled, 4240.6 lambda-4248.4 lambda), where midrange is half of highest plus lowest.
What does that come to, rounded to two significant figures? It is -1.1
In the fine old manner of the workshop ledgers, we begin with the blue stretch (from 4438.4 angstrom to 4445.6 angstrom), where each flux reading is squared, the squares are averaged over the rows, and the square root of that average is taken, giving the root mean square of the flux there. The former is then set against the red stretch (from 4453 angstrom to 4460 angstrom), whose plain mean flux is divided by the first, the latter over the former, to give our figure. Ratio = 0.97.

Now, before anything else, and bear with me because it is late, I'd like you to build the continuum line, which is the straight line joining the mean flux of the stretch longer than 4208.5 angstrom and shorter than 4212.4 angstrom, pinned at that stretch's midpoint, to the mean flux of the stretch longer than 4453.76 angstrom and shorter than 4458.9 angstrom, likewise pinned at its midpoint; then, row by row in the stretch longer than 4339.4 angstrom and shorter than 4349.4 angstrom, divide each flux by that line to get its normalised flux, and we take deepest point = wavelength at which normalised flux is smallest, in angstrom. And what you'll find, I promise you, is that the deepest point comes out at 4346.87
